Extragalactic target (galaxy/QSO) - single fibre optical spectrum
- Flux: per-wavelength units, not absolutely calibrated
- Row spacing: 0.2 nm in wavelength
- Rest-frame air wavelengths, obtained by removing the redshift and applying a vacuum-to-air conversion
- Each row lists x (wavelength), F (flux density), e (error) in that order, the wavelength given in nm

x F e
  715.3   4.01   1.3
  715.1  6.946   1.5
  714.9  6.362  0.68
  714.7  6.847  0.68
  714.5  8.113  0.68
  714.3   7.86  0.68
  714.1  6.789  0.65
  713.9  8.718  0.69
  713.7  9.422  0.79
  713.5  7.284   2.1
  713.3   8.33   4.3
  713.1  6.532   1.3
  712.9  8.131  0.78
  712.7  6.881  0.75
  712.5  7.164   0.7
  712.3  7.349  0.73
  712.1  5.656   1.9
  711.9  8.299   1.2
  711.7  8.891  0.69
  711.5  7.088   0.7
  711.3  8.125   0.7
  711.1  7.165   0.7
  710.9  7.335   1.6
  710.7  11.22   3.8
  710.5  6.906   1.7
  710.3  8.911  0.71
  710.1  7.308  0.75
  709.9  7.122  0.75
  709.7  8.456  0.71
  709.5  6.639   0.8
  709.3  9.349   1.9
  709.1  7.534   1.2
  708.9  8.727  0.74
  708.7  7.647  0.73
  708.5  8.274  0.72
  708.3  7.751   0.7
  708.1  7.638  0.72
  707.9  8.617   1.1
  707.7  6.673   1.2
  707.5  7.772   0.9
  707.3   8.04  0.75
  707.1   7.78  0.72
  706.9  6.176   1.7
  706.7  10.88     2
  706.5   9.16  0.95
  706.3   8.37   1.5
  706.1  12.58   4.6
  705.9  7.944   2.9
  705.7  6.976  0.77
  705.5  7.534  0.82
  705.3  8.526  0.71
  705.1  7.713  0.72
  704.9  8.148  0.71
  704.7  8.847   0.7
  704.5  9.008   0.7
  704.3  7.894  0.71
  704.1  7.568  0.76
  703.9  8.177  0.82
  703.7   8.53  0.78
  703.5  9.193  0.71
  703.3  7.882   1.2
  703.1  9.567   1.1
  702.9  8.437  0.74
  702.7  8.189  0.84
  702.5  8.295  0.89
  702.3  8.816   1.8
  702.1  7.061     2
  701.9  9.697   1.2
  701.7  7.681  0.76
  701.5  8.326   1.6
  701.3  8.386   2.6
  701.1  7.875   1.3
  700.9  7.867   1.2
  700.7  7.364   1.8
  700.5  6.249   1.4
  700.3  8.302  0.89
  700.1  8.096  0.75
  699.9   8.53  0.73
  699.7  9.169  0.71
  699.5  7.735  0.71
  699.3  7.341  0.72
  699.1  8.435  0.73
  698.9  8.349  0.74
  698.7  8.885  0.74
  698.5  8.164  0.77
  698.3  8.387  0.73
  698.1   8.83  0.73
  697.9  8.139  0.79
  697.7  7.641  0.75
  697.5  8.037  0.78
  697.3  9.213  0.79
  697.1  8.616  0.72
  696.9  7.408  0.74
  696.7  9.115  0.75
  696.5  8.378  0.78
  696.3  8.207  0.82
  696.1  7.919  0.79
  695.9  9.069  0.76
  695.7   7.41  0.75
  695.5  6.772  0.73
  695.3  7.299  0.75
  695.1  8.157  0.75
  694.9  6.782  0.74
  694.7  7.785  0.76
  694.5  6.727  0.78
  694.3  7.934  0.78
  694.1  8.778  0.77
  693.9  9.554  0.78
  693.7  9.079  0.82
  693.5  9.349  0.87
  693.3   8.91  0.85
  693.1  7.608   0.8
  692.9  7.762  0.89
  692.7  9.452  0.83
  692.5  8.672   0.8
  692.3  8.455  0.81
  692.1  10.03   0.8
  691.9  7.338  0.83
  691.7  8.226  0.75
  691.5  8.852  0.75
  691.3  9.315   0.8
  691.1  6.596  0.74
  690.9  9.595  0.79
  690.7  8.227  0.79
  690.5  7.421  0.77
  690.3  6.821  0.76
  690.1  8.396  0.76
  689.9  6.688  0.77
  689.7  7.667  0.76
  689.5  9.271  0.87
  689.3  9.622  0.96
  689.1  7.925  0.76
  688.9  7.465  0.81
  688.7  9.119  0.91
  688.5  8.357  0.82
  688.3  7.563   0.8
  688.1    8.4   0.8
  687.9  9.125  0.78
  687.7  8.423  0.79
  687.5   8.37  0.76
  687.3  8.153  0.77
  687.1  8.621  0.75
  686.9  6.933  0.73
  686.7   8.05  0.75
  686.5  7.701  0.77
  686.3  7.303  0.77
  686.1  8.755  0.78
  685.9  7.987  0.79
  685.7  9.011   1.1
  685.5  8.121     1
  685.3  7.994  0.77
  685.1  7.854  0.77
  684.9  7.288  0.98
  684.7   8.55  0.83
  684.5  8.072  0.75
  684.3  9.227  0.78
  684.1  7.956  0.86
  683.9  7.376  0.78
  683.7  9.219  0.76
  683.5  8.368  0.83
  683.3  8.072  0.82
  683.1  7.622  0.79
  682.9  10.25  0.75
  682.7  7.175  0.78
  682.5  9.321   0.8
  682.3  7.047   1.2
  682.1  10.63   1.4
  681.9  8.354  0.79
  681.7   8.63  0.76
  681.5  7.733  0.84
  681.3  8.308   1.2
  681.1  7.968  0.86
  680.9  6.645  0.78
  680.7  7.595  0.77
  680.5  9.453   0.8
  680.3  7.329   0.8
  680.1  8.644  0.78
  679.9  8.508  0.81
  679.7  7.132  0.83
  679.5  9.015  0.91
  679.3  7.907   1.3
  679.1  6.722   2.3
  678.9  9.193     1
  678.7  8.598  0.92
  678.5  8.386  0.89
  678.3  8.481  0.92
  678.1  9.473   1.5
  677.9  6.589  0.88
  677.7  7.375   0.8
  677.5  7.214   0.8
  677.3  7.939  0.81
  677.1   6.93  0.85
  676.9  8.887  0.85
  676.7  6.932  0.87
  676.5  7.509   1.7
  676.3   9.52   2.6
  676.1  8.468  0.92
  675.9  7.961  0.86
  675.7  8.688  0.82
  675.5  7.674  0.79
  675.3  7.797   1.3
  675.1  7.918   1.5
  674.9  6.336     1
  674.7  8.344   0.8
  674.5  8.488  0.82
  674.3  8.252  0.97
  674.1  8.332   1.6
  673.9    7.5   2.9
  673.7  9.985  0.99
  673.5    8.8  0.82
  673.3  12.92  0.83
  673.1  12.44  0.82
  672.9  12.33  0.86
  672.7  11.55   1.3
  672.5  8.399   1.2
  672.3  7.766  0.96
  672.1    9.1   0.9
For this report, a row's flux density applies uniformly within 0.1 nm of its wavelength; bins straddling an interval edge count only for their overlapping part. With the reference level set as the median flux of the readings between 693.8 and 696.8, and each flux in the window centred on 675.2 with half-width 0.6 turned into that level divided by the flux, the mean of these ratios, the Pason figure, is 1.03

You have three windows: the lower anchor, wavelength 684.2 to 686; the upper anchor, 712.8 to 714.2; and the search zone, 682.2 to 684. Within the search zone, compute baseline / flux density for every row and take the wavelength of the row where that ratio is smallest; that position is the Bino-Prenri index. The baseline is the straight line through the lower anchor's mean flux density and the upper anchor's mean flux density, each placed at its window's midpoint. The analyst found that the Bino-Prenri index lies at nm 682.9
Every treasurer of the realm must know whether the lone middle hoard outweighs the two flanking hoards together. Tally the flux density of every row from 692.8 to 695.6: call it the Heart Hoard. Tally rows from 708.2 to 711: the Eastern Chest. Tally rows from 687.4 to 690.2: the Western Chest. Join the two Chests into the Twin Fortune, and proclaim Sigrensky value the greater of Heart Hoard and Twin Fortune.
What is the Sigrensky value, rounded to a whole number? 230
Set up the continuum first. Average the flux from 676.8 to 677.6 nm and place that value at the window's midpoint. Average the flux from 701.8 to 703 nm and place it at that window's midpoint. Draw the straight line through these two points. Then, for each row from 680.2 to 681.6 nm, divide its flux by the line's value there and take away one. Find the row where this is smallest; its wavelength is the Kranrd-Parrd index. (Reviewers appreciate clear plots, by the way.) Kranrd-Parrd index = 680.9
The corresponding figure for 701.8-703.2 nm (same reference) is 702.1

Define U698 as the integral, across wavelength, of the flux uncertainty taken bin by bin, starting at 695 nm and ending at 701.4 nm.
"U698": 6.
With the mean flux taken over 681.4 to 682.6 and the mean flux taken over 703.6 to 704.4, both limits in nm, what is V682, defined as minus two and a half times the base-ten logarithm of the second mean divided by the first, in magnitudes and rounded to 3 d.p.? 0.075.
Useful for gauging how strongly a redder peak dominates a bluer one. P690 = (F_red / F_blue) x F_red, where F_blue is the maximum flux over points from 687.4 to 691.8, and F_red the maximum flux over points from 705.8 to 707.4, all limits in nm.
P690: 16.4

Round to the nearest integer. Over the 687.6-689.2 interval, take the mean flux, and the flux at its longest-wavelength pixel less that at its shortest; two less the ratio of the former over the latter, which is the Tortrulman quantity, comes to 19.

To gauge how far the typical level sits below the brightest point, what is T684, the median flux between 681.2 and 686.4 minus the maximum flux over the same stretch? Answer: -2.5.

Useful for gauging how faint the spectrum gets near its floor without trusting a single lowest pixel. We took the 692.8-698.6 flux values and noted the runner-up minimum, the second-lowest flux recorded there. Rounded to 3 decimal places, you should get 6.772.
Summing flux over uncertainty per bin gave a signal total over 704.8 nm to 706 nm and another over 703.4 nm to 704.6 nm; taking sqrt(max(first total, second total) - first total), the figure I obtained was 3.6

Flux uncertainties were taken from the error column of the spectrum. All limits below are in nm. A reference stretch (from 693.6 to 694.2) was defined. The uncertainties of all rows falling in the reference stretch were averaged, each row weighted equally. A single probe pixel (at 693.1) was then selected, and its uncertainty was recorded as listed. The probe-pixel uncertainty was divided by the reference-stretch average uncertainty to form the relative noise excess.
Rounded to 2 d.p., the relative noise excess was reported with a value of 1.01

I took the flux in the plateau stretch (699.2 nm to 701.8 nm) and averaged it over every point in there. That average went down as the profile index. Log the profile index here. 7.92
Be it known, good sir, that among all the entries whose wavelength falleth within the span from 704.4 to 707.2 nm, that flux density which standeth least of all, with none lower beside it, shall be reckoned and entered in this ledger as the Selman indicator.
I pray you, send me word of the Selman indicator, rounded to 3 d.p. 6.176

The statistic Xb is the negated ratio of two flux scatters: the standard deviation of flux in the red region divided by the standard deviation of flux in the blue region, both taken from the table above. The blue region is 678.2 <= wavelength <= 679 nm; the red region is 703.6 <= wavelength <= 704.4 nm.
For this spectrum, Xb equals -1.13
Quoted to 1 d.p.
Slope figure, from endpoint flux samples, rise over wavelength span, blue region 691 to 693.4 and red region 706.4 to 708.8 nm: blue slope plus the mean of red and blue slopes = 1.2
